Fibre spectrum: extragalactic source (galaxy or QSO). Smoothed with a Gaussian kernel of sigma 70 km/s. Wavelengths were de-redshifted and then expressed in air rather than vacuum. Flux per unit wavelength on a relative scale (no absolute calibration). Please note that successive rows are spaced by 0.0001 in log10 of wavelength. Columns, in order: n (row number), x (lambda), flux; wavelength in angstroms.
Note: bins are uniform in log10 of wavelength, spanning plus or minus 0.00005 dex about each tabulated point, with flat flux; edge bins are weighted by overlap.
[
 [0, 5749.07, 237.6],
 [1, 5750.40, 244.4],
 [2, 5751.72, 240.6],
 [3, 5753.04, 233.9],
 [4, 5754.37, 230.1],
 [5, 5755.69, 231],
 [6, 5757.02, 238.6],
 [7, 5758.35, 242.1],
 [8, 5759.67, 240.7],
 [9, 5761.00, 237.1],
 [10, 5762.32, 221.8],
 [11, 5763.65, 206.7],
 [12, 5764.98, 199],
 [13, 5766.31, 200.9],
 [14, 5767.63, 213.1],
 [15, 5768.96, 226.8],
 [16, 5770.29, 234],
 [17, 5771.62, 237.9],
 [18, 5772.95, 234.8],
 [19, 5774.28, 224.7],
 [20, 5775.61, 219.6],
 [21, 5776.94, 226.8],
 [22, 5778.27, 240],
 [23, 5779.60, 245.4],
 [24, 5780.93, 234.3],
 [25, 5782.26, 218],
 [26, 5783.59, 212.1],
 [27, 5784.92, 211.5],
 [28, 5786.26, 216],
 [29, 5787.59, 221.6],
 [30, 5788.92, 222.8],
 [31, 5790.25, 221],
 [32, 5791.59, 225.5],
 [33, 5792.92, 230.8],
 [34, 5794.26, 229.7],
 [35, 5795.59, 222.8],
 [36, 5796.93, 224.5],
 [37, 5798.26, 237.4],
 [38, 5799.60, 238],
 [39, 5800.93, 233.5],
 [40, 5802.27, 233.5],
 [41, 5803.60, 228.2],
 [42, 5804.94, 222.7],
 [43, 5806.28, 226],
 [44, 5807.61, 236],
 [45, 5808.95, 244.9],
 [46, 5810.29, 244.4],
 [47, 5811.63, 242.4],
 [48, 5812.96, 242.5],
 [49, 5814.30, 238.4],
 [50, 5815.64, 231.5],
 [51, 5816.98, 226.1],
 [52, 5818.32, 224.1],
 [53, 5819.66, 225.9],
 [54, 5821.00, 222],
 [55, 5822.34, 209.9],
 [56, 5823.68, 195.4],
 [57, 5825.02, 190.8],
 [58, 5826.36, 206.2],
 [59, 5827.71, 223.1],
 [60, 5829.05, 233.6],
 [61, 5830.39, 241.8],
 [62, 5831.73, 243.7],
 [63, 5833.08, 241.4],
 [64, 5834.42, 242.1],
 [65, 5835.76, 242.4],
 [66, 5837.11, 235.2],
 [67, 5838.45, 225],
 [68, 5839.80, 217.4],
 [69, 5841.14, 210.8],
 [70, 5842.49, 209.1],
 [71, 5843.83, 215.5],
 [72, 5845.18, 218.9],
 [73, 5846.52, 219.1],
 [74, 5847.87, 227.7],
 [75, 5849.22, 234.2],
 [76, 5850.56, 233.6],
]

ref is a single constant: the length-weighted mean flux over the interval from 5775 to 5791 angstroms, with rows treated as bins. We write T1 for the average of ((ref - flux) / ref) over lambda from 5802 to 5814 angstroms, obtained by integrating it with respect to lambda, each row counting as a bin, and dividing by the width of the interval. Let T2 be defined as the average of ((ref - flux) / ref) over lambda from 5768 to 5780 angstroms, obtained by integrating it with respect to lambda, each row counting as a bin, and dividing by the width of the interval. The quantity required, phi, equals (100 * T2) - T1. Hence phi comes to -3.2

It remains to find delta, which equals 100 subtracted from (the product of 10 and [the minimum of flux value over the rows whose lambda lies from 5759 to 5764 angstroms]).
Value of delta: 1967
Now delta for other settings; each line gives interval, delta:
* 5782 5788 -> 2015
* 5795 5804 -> 2128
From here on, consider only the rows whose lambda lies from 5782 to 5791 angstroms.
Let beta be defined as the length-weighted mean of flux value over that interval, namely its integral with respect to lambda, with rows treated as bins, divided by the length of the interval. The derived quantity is 218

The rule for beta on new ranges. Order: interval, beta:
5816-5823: 222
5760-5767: 214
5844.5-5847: 219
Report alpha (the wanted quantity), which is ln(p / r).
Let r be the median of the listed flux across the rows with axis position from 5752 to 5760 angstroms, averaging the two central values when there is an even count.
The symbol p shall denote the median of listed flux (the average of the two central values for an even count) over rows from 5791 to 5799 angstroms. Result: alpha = -0.04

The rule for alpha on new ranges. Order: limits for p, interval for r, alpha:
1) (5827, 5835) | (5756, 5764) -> 0.02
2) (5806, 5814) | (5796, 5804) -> 0.04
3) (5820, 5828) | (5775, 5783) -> -0.10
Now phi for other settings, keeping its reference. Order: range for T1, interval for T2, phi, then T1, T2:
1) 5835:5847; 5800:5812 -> -4.6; 0.011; -0.05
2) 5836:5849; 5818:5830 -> 4.1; 0.013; 0.04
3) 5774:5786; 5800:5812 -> -4.6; -0.006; -0.05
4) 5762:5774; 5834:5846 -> 0.2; 0.020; 0.00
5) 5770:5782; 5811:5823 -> -2.2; -0.037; -0.02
